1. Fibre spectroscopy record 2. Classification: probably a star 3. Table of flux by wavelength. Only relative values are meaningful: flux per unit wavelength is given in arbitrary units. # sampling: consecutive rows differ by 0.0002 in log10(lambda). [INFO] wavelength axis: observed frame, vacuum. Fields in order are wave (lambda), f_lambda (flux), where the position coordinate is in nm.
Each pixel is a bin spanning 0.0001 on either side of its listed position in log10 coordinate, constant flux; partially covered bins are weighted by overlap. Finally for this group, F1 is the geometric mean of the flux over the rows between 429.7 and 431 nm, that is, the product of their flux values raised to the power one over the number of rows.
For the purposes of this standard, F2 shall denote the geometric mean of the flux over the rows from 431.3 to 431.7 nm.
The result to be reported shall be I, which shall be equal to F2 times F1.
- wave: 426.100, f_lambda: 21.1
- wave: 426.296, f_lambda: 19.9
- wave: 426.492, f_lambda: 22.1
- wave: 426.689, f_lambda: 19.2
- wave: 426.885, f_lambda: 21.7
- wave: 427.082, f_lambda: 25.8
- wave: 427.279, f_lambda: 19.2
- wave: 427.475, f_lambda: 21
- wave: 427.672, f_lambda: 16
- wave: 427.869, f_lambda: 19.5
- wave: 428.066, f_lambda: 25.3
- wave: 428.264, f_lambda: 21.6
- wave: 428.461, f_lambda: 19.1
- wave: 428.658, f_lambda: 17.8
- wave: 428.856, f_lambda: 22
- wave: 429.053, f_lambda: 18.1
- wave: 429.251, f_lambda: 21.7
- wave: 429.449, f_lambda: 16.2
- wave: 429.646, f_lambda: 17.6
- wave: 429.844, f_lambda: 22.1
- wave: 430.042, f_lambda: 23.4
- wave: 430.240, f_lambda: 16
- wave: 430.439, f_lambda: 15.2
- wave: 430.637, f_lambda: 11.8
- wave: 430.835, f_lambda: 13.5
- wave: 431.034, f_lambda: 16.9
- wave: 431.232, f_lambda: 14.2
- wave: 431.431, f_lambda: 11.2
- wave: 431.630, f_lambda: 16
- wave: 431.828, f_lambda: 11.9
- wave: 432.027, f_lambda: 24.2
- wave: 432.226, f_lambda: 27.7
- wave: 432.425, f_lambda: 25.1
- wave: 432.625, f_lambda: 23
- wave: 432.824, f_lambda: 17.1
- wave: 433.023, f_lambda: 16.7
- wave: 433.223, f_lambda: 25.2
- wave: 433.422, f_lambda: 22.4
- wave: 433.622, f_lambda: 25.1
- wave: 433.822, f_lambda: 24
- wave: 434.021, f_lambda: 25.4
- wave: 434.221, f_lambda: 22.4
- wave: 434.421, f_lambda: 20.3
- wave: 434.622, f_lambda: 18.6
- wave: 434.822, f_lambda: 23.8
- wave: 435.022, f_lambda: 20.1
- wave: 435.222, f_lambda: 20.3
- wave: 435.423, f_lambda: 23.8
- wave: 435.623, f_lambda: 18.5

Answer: 221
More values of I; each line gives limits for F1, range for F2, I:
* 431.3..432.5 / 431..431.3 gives 281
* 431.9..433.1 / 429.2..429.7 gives 402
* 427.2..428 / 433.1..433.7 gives 456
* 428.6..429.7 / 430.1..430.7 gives 267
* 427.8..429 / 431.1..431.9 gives 274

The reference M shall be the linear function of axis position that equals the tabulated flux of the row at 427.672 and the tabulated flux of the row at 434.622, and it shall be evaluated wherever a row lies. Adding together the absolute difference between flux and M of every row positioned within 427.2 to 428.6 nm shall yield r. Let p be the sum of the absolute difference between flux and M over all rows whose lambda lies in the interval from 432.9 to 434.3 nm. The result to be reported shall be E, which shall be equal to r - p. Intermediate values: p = 36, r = 29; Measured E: -7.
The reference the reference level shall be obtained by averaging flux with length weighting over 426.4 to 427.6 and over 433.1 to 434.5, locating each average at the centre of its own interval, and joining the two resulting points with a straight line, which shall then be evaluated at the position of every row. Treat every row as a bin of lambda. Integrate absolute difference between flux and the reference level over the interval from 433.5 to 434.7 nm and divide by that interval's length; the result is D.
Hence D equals 2.2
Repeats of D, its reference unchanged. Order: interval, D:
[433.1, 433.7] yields 1.7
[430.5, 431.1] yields 8.6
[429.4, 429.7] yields 5.3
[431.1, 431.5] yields 9.5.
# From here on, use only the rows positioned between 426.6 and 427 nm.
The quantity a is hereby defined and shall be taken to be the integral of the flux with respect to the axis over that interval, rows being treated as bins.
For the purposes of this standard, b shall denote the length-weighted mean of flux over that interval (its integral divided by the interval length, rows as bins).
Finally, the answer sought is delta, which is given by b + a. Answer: 29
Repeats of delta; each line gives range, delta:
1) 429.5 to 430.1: 33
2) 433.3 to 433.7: 33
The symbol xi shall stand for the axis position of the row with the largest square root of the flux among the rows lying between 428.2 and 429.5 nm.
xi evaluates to 428.856 nm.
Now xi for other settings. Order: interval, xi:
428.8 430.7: 430.042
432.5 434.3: 434.021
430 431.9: 430.042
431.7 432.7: 432.226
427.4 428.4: 428.066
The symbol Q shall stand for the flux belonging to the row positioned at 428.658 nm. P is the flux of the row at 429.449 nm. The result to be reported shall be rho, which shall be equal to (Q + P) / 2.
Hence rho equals 17.0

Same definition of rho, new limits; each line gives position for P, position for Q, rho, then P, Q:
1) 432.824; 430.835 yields 15.3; 17.1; 13.5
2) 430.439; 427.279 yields 17.2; 15.2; 19.2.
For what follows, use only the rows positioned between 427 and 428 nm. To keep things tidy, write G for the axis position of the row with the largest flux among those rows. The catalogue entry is 427.082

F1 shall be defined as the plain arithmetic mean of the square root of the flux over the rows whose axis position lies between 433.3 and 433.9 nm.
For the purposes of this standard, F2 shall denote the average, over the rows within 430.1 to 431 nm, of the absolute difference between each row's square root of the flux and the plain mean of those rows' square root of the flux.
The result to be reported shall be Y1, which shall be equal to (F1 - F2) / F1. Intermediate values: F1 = 4.88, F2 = 0.20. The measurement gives 0.960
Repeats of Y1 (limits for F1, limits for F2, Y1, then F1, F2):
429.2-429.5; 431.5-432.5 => 0.852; 4.34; 0.64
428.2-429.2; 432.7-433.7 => 0.912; 4.44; 0.39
